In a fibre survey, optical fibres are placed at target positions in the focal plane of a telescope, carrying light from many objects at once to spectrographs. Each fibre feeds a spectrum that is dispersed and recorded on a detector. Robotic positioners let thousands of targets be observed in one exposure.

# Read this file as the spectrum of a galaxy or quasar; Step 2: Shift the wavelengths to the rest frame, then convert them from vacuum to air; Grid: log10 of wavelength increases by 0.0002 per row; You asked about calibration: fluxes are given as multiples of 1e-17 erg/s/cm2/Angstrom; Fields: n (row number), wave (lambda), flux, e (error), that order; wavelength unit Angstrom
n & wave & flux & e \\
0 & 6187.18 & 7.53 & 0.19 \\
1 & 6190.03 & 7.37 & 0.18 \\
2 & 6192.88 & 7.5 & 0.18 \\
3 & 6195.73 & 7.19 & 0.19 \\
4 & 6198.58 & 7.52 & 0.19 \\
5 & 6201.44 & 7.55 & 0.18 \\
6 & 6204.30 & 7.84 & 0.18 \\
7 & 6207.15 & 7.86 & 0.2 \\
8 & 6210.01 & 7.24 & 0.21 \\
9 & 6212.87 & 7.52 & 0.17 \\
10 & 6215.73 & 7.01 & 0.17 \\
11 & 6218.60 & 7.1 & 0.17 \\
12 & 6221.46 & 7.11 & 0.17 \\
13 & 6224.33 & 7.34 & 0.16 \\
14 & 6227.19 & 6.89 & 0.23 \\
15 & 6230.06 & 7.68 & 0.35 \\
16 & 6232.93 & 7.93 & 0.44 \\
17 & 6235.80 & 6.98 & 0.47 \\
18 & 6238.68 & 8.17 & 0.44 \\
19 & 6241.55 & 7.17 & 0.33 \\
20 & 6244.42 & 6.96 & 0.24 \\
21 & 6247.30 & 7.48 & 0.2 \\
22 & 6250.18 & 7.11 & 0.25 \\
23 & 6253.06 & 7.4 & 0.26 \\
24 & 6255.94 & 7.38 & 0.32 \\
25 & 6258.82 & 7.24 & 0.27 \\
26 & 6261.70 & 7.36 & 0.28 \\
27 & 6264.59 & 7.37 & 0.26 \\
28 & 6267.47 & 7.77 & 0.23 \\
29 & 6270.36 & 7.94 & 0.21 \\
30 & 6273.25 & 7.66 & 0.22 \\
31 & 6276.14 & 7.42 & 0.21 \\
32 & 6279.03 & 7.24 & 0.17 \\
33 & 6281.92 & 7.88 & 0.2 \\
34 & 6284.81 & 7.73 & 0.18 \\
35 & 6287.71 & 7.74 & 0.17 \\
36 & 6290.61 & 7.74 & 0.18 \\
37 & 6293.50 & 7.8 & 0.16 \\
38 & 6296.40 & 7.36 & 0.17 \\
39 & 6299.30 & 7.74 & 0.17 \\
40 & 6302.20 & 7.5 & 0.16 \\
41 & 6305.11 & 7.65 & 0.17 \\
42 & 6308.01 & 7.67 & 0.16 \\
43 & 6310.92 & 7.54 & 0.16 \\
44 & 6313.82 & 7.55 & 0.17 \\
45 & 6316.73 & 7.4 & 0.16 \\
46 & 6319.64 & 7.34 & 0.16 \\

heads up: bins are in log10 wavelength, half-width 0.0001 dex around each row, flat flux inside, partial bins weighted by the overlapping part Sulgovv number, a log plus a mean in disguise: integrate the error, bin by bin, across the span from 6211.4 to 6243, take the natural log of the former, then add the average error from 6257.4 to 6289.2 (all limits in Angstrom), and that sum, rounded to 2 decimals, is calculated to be 2.40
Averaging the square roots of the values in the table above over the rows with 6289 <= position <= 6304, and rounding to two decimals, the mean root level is 2.76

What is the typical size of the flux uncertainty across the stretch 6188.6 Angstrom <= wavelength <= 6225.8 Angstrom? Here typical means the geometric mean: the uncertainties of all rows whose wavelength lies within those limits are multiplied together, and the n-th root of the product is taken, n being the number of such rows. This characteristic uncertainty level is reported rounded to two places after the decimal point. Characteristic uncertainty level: 0.18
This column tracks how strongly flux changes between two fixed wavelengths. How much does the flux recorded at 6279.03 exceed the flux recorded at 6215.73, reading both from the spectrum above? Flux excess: 0.23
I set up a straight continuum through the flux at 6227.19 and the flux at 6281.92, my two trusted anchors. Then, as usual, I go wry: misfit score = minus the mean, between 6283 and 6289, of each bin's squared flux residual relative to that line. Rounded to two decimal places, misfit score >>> -0.05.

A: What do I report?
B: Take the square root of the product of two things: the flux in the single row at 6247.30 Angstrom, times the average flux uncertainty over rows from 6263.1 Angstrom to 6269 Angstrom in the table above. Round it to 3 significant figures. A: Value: 1.35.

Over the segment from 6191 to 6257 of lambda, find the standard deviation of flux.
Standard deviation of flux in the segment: 0.34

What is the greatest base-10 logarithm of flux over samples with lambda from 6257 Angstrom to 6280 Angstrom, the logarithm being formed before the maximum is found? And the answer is 0.900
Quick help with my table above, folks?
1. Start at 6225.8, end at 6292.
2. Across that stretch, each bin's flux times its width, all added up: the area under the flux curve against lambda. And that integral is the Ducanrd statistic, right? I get 496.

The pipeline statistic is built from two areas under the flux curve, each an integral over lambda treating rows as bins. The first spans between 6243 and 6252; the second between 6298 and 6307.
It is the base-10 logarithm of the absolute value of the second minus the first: 0.6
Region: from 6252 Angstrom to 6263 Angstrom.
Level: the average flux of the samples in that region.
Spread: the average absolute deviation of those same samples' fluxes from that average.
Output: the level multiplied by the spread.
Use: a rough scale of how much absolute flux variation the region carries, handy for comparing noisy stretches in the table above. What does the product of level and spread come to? 0.4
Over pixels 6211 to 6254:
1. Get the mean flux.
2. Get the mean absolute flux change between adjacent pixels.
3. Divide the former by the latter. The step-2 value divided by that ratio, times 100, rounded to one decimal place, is 3.3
